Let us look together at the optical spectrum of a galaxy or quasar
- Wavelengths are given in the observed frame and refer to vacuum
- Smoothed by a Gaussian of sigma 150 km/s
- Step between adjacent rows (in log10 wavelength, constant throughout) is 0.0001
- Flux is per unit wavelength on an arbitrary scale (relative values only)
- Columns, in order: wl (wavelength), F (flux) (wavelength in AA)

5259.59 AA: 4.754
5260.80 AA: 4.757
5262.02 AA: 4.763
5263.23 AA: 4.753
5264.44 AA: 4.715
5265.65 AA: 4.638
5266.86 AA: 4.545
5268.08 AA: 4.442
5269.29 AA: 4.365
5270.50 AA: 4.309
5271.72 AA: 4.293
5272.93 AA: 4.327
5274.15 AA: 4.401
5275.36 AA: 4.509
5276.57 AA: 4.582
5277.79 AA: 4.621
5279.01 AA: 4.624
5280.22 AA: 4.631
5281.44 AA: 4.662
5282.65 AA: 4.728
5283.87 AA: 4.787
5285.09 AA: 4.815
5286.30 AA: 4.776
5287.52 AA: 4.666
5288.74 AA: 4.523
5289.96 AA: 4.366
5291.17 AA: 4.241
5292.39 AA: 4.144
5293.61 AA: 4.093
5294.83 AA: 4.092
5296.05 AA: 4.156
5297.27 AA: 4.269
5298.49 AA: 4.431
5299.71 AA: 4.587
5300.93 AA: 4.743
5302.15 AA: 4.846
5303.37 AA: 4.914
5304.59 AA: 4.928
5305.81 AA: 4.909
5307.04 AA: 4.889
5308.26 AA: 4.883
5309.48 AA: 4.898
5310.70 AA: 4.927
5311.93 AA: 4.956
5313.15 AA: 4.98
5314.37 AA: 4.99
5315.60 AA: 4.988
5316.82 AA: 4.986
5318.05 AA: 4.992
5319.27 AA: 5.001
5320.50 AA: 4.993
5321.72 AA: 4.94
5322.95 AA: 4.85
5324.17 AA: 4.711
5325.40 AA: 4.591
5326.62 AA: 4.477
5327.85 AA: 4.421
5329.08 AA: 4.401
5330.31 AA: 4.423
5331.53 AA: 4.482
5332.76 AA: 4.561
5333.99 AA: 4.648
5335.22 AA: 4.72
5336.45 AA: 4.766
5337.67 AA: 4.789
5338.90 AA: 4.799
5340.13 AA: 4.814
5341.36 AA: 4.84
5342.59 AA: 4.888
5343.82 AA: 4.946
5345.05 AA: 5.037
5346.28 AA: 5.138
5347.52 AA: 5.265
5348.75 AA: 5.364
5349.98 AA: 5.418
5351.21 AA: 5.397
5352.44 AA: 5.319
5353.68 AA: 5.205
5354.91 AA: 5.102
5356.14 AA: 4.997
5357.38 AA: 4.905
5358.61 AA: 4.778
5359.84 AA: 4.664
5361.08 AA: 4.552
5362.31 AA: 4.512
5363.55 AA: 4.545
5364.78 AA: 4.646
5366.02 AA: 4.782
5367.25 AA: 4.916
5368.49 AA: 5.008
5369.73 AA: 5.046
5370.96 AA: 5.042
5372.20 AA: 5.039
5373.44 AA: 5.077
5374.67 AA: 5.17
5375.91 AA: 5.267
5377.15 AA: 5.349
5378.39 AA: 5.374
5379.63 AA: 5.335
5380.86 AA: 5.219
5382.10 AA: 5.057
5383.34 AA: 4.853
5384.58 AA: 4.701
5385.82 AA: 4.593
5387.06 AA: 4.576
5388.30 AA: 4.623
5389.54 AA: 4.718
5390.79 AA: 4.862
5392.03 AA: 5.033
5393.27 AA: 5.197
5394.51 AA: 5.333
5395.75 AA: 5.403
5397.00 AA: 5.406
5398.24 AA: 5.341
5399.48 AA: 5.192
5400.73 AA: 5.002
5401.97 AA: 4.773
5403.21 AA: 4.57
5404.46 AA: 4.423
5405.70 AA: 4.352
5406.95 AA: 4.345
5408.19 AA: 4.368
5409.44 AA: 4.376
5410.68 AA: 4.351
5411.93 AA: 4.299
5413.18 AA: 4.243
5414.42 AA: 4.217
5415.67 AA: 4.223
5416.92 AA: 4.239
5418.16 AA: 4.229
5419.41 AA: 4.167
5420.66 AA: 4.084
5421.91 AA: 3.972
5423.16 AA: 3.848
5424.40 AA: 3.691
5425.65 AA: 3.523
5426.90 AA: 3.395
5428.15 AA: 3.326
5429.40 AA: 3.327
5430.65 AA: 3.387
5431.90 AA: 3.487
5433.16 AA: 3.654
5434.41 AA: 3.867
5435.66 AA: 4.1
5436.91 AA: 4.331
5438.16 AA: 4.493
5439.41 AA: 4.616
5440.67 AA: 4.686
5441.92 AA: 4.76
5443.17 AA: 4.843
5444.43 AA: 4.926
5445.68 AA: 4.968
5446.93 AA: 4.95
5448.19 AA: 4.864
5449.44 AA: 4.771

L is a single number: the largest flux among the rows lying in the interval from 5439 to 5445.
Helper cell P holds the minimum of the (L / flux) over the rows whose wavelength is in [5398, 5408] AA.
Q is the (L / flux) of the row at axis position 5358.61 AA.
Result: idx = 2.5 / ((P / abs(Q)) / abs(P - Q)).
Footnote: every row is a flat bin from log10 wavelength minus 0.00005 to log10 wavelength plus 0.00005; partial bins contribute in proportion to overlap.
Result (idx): 0.30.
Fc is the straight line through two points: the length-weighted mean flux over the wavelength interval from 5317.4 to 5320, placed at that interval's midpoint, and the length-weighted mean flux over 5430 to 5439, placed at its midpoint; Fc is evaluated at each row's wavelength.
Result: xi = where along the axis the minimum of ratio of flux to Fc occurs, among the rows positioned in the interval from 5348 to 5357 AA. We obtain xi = 5356.14 AA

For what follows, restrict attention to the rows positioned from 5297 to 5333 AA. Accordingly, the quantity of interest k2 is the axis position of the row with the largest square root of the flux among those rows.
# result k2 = 5319.27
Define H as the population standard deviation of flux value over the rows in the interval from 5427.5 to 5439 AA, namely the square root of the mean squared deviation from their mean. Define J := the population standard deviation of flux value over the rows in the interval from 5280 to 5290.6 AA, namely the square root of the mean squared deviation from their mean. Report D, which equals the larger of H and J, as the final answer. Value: 0.42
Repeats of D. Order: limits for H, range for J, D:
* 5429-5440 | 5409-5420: 0.46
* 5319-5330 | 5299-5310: 0.23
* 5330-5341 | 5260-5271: 0.17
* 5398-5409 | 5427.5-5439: 0.42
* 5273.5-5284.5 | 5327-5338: 0.15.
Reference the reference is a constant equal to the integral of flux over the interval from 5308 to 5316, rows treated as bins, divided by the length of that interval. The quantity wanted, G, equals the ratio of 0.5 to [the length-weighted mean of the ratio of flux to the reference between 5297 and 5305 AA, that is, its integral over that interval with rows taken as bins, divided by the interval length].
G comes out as 0.528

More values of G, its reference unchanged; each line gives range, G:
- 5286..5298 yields 0.572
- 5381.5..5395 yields 0.509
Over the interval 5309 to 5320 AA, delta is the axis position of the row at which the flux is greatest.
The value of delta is 5319.27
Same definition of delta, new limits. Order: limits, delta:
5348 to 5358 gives 5349.98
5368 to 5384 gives 5378.39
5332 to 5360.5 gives 5349.98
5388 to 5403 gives 5397.00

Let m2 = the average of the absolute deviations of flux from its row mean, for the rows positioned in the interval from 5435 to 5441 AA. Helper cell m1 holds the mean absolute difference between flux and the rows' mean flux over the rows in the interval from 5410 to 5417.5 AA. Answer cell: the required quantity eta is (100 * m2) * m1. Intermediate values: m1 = 0.04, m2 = 0.18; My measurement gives 0.77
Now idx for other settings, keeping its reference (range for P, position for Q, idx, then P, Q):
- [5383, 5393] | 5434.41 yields 0.96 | 0.98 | 1.27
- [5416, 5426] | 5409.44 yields 0.09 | 1.16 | 1.13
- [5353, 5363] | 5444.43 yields 0.14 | 0.95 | 1.00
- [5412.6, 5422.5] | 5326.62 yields 0.14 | 1.16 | 1.10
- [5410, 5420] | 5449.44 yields 0.23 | 1.13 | 1.03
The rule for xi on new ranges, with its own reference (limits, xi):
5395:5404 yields 5403.21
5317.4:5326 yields 5325.40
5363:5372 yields 5363.55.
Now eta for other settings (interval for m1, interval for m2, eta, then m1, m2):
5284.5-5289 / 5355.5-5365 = 1.46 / 0.10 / 0.15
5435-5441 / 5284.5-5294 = 4.45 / 0.18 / 0.24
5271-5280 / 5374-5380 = 0.77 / 0.12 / 0.06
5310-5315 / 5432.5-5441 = 0.70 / 0.02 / 0.32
